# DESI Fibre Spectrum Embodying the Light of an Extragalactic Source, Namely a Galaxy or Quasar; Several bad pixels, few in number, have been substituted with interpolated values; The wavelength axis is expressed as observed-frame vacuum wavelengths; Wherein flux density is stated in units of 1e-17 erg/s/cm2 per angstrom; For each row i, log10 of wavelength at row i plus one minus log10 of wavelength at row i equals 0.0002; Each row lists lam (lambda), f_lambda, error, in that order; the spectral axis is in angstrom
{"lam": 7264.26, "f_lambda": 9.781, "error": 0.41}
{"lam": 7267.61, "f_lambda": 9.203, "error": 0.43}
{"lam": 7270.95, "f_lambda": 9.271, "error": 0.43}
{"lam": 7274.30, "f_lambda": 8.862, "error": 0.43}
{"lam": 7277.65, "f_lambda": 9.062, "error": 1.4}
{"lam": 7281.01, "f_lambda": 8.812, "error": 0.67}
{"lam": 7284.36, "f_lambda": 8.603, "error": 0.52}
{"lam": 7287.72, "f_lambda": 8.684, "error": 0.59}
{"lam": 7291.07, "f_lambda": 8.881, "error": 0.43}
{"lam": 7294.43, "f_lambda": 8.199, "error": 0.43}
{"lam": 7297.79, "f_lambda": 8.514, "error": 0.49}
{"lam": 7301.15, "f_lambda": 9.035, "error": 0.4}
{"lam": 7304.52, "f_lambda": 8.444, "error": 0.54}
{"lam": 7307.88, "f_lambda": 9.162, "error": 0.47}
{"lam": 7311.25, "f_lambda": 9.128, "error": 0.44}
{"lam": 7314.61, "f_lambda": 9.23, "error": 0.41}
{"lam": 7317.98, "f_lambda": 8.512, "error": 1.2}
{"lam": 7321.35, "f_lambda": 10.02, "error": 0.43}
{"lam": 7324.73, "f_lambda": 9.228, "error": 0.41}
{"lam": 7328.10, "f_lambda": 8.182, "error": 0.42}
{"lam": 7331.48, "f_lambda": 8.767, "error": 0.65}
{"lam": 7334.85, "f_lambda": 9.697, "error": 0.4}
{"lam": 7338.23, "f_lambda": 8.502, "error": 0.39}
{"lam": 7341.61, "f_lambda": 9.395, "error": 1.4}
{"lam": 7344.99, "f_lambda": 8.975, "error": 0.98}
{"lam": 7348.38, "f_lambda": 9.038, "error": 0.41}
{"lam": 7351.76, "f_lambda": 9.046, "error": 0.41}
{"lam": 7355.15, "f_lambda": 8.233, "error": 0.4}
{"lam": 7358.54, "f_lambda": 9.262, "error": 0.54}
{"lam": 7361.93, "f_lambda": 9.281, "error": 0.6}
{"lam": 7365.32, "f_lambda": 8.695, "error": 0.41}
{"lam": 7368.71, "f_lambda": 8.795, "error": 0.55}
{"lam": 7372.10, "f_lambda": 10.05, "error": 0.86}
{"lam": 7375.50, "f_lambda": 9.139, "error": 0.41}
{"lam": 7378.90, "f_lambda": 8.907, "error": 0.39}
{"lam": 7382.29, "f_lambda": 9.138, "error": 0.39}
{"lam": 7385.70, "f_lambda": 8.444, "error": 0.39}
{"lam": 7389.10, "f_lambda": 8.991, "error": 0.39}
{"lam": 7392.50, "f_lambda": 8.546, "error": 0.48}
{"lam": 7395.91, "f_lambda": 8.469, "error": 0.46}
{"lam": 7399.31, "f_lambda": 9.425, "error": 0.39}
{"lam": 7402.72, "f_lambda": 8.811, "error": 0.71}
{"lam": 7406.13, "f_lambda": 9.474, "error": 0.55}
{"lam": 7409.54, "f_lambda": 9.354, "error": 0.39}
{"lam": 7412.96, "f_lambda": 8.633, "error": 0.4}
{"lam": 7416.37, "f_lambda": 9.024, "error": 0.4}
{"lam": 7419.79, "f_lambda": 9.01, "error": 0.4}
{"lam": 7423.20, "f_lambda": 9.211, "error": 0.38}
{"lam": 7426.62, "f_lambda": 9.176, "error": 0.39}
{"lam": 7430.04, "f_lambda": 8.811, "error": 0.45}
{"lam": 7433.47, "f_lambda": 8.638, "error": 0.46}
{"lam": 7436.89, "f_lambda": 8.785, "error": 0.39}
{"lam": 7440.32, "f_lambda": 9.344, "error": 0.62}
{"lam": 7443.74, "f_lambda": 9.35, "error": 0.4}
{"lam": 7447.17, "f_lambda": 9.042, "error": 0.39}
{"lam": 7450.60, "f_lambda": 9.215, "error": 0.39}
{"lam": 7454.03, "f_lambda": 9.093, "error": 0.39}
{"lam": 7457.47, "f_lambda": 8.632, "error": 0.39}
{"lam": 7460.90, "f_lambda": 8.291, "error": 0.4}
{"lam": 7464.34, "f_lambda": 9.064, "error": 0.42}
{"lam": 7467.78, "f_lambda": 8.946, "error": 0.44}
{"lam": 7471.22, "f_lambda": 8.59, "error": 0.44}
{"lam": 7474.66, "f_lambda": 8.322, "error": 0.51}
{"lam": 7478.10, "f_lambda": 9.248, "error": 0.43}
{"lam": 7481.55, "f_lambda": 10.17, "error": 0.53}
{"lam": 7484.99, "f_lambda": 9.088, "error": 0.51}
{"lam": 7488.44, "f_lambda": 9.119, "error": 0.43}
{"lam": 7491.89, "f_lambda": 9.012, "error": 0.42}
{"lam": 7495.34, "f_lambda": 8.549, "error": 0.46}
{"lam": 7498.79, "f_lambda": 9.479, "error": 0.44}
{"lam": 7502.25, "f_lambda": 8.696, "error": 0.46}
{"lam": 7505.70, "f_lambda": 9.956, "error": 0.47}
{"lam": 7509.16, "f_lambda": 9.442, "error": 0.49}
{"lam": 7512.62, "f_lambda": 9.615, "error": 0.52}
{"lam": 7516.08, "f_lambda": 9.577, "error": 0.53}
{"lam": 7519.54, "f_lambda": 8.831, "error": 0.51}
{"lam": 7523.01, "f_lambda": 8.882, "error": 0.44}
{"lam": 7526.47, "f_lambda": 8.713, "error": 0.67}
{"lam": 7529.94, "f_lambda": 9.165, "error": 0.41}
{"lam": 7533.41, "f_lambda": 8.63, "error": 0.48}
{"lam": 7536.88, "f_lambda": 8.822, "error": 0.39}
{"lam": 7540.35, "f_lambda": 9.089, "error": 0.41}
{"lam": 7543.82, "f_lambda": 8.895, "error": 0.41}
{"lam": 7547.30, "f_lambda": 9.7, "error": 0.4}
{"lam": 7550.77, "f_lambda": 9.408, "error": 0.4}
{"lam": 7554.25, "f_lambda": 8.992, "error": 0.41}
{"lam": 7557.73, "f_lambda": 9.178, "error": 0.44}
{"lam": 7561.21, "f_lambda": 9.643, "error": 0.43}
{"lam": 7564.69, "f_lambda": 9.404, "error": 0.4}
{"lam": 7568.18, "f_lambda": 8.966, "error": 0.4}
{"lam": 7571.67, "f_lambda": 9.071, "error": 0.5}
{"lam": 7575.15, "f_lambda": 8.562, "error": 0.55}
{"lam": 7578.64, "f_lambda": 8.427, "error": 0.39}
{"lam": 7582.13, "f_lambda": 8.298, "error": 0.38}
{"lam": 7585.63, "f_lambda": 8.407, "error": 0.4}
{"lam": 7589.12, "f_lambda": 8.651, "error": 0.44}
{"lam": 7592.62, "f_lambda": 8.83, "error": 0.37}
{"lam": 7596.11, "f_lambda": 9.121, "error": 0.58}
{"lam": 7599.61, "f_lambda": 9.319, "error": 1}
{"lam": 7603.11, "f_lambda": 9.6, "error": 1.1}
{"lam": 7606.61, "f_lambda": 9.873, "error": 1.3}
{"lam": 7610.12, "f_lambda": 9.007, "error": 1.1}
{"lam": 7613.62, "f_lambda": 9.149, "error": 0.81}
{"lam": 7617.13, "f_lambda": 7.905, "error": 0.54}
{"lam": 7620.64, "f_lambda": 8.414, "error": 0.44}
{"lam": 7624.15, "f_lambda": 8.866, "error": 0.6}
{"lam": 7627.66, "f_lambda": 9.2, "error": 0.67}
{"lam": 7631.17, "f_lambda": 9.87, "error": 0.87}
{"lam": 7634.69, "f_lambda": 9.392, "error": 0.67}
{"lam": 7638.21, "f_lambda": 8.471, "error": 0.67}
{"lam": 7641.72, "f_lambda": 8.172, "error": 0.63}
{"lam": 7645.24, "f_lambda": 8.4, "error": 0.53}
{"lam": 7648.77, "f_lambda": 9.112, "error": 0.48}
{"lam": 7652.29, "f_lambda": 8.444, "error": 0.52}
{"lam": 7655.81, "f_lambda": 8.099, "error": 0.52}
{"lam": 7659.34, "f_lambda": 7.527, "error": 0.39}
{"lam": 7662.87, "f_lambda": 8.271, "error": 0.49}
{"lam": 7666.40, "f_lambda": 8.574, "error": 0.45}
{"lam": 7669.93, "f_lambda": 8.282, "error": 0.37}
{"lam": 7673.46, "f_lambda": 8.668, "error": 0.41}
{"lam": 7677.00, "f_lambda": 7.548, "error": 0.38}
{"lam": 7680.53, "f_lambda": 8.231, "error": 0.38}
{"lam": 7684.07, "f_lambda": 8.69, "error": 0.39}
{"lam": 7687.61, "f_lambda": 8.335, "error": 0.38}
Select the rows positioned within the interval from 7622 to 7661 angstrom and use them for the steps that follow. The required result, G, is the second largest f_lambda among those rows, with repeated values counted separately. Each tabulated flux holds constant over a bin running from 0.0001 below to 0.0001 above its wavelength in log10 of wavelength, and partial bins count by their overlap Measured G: 9.392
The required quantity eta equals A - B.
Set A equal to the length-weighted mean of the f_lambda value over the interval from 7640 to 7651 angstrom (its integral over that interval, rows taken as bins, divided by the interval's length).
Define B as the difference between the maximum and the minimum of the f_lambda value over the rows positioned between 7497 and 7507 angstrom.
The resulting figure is 7.3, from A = 8.6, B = 1.3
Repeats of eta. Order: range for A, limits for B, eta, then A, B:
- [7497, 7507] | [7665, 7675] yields 9.0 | 9.3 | 0.4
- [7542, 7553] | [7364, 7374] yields 8.0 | 9.3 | 1.4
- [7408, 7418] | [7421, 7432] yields 8.6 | 9.0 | 0.4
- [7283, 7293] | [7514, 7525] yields 8.0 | 8.7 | 0.7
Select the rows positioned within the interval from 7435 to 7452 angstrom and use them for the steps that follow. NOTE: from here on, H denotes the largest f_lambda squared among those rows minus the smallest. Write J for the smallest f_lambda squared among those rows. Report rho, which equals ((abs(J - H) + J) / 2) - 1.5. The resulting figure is 71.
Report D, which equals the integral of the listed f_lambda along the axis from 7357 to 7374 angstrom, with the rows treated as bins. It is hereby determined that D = 157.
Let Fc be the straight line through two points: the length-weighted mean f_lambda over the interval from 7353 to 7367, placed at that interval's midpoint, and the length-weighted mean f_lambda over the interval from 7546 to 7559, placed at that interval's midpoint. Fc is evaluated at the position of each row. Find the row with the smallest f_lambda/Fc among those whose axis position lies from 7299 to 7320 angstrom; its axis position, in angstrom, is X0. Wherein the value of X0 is 7304.52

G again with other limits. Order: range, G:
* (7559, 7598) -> 9.404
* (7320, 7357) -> 9.697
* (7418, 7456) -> 9.344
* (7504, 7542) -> 9.615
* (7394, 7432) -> 9.425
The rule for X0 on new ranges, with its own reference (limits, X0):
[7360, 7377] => 7365.32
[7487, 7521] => 7495.34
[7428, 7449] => 7433.47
